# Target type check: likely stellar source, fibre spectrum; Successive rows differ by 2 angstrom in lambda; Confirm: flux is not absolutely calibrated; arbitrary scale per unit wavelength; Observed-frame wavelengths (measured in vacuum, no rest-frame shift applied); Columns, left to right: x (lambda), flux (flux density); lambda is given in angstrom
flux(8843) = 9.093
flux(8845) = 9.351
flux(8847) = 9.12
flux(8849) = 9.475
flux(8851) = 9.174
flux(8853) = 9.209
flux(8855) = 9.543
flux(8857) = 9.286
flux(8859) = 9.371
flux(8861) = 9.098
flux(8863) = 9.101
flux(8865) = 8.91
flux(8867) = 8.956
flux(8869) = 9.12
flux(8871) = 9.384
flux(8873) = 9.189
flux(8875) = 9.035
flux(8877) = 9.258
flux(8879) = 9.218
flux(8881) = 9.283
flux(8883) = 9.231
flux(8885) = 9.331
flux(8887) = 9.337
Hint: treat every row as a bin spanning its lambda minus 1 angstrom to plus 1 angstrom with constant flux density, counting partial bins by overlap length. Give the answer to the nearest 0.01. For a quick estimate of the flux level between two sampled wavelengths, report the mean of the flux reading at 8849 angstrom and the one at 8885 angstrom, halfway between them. 9.40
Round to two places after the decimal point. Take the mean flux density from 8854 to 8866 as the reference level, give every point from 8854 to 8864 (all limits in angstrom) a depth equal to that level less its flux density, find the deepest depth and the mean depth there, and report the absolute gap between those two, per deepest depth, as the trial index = 1.51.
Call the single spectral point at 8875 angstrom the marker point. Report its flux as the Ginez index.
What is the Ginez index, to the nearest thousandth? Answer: 9.035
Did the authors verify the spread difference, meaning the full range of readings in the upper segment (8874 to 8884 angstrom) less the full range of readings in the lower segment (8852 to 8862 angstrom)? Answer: -0.20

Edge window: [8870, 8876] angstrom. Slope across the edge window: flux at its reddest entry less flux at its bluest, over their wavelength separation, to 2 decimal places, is -0.09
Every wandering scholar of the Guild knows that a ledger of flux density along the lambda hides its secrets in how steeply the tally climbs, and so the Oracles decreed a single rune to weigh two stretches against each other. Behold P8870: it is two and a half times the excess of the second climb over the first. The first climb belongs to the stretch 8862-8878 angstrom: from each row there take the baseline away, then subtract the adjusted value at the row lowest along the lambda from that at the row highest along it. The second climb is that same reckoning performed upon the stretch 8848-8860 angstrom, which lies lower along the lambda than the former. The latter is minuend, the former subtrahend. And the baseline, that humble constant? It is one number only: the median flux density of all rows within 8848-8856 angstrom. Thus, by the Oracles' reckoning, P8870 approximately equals -0.65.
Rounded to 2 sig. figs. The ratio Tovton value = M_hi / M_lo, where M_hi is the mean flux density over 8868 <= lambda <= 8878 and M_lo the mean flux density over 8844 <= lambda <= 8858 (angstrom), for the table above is 0.99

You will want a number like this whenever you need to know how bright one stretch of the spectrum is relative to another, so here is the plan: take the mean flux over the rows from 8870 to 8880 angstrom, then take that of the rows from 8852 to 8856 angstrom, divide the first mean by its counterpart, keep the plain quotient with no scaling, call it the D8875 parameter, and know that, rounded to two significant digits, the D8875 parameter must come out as 0.98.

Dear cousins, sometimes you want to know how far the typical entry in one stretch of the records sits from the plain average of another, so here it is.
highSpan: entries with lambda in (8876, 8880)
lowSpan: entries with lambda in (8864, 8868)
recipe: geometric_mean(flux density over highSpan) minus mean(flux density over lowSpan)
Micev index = 0.30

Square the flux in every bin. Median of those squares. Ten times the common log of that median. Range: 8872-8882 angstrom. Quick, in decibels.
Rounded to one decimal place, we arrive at 19.3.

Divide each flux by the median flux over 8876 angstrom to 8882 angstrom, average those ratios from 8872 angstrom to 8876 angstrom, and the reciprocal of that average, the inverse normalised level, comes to 1.02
